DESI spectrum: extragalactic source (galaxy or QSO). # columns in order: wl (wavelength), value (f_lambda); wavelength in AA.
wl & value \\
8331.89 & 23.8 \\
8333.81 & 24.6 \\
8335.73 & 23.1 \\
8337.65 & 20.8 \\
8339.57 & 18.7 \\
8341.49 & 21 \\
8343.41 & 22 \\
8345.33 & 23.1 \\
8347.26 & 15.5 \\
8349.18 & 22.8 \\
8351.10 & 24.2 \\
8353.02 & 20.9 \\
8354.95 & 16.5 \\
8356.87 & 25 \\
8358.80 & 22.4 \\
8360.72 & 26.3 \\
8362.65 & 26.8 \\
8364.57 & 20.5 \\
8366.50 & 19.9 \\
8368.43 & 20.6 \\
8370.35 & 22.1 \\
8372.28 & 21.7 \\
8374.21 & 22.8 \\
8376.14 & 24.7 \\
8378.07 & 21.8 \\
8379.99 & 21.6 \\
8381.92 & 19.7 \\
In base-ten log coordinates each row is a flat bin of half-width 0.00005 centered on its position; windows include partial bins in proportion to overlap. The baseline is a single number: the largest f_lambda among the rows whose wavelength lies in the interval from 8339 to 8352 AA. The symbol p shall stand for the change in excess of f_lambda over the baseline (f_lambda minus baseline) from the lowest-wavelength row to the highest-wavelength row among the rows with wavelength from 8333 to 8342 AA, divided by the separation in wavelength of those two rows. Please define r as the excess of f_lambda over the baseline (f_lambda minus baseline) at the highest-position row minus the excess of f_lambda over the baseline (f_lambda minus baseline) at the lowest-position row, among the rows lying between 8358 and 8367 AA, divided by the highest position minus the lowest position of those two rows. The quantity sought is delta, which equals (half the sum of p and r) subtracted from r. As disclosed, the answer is 0.07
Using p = -0.5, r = -0.3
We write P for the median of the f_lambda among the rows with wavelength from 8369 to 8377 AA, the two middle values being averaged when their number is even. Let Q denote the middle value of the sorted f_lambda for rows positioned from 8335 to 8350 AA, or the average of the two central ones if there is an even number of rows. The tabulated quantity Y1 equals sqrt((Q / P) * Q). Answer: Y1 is 4.5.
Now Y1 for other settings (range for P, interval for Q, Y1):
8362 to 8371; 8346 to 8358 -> 4.8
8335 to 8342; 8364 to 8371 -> 4.5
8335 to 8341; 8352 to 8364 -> 5.2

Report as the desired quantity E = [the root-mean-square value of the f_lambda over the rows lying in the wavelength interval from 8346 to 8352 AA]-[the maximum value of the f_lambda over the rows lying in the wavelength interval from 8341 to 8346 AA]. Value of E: -1.9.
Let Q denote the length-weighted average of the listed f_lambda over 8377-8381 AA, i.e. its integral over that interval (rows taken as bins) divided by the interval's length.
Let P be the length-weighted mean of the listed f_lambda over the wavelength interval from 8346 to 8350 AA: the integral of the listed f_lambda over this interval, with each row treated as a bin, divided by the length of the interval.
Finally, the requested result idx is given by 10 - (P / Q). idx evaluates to 9.12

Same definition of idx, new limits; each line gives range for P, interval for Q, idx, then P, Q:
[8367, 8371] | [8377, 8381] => 9.03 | 21.1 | 21.8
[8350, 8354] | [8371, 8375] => 8.98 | 22.5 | 22.2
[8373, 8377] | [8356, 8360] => 9.01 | 23.6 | 23.8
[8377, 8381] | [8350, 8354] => 9.03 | 21.8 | 22.5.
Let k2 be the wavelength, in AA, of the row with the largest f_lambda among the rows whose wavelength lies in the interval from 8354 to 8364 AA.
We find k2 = 8362.65 AA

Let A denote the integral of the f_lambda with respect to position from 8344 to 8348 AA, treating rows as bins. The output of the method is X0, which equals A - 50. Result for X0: 29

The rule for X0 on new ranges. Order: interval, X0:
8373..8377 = 44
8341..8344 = 15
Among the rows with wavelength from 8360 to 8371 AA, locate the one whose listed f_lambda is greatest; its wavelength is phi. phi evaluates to 8362.65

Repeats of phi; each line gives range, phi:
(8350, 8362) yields 8360.72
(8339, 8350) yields 8345.33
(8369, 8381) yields 8376.14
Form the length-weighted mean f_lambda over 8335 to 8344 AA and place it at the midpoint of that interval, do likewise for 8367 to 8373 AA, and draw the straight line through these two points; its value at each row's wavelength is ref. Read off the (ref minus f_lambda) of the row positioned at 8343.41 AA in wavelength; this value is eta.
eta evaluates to -0.9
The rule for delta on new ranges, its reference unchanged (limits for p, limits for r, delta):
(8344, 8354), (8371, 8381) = 0.14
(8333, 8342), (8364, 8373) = 0.31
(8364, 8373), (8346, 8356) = -0.01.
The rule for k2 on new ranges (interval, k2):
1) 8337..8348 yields 8345.33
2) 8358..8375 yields 8362.65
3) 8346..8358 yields 8356.87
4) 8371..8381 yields 8376.14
